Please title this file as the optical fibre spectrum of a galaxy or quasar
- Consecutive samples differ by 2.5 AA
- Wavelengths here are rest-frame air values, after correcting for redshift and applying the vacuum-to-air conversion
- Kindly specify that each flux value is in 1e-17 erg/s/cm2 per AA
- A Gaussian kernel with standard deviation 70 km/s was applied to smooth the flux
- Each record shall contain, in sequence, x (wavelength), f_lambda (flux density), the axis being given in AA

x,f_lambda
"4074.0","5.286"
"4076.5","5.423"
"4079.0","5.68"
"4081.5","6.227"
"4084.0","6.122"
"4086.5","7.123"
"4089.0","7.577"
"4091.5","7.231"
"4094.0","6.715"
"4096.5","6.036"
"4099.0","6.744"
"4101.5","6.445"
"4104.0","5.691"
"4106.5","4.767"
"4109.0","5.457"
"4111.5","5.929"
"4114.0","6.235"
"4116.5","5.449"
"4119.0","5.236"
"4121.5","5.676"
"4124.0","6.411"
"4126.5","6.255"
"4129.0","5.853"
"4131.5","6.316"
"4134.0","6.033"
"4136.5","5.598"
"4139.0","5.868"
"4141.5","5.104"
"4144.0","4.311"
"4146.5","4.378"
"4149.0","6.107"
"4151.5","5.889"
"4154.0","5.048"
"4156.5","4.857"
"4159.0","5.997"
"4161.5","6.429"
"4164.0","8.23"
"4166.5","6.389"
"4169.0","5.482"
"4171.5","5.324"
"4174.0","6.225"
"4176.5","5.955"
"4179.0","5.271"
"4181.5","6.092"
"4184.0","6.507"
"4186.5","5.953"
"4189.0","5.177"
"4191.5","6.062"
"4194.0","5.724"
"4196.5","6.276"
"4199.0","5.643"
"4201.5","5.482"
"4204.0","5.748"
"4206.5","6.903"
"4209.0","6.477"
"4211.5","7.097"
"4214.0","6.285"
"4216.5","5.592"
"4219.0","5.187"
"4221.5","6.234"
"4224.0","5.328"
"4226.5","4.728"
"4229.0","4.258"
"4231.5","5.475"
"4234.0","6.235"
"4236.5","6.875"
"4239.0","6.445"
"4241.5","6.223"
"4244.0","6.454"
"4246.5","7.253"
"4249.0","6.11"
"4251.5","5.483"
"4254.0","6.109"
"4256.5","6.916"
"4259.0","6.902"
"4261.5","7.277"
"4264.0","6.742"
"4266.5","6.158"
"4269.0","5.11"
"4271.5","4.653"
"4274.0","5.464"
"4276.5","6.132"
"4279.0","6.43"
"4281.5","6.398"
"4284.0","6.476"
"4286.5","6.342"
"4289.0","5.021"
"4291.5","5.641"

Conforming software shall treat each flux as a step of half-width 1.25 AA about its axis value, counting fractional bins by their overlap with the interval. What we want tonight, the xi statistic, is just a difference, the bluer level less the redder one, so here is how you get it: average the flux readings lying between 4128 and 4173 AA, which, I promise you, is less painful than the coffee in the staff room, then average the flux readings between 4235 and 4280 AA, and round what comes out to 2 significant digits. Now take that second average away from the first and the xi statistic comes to -0.53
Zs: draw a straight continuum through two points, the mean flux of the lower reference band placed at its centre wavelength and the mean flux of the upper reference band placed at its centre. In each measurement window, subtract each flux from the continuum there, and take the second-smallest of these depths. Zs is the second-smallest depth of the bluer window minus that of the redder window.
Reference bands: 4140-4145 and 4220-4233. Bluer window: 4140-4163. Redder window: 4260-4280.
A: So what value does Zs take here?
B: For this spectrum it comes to 0.0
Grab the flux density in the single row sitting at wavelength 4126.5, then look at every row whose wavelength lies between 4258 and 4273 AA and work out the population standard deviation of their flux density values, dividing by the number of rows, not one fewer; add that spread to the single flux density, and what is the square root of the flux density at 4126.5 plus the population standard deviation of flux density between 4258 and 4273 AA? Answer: 2.69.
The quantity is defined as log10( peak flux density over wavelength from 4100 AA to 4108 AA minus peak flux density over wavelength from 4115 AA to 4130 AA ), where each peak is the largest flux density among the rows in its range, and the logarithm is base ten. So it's -1.5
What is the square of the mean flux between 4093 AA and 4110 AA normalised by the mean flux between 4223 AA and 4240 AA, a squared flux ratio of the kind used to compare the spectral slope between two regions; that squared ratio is 1.13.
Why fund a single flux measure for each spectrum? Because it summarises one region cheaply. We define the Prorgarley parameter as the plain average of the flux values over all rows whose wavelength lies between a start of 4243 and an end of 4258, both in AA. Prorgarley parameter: 6.4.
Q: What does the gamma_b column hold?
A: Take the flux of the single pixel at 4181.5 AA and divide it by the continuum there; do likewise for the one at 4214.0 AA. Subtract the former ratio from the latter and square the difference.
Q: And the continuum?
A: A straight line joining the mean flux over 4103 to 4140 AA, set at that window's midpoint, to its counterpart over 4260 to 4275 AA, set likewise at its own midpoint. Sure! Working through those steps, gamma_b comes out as 0.001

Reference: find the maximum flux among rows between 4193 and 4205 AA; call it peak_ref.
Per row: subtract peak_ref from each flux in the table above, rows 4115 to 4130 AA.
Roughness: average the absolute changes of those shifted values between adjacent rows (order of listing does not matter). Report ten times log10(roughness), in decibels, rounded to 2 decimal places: -4.10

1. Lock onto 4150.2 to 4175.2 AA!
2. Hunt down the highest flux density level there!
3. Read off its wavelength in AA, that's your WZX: 4164.0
